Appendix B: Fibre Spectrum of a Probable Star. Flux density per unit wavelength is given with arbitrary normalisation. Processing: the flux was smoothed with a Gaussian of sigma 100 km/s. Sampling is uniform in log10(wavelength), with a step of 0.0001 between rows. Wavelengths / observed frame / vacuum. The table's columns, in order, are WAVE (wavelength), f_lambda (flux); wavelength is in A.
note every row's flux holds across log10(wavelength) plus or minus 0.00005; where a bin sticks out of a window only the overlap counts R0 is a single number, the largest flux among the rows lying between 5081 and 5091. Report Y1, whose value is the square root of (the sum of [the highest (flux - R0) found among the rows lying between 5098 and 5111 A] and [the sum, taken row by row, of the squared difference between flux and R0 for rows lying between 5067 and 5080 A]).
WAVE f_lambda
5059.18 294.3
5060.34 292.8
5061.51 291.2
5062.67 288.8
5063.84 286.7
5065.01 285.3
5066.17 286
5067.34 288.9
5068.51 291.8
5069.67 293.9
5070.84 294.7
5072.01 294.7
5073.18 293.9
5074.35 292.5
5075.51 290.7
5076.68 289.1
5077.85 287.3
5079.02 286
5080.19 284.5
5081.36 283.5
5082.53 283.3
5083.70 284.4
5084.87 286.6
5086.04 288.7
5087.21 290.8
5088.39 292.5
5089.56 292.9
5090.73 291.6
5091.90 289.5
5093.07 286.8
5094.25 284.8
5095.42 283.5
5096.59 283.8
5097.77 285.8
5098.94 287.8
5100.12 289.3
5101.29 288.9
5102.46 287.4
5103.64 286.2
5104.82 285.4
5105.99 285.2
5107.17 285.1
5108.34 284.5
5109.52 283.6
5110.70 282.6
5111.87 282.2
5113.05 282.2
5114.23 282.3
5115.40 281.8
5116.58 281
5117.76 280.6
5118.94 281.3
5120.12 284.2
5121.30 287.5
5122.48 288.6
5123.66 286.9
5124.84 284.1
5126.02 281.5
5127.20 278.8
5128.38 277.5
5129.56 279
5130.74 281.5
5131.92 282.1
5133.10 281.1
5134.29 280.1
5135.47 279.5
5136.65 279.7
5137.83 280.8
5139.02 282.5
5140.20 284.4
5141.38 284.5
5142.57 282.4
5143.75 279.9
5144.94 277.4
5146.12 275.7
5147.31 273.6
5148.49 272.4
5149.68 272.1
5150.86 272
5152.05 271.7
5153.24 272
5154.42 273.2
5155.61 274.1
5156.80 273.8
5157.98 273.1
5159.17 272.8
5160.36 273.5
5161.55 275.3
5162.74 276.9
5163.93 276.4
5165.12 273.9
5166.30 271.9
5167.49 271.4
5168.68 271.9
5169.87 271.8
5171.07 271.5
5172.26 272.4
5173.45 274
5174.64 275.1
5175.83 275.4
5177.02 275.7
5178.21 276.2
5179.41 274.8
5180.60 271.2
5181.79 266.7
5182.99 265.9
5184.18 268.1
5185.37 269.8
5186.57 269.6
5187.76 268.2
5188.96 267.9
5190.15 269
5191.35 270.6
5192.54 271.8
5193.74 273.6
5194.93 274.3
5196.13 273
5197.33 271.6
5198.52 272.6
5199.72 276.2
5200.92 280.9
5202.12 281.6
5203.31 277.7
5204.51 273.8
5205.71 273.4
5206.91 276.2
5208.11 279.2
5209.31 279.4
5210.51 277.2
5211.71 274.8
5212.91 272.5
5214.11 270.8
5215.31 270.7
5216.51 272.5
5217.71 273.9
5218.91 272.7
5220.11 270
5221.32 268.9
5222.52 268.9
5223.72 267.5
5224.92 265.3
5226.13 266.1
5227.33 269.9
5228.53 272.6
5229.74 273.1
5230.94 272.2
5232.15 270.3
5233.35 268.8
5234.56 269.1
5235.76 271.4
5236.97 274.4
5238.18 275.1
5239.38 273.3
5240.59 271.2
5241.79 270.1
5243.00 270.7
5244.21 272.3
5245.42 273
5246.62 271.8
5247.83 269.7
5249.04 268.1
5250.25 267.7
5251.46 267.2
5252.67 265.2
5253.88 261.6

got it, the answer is 11.0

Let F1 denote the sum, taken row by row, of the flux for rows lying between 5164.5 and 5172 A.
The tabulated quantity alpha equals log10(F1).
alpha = 3.21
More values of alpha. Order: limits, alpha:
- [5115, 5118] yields 2.93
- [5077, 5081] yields 2.93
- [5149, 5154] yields 3.04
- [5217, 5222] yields 3.04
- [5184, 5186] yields 2.73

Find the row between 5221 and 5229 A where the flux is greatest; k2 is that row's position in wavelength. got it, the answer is 5228.53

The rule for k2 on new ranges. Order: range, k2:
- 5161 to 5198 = 5162.74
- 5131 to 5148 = 5141.38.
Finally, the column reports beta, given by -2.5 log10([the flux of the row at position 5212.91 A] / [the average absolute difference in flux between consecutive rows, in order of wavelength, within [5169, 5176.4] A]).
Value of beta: -6.28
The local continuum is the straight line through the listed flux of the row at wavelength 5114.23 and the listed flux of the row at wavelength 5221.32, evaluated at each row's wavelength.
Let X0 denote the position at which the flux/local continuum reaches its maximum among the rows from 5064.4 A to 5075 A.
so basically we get 5072.01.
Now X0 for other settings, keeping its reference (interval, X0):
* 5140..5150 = 5141.38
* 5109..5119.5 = 5109.52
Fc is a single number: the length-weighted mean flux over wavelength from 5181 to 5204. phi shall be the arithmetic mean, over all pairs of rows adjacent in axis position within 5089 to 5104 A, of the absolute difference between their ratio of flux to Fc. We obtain 0.0056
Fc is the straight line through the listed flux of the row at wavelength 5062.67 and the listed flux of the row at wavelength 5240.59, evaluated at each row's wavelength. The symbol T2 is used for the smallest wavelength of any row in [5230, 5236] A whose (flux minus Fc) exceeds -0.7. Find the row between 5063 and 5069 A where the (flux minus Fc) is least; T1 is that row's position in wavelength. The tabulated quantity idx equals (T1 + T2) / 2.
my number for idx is 5148.0 A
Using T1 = 5065.01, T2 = 5230.94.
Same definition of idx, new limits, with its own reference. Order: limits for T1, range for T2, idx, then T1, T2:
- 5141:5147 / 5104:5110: 5125.5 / 5146.12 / 5104.82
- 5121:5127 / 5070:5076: 5098.4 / 5126.02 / 5070.84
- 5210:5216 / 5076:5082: 5145.4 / 5214.11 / 5076.68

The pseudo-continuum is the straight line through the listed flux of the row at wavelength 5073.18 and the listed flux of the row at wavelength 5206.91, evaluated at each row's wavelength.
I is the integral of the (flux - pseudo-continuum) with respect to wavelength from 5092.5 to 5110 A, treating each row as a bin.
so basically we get -75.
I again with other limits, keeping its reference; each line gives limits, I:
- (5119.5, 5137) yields -78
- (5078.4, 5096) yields -84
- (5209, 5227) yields -63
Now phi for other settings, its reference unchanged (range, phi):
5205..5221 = 0.0067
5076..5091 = 0.0051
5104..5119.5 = 0.0017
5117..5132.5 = 0.0073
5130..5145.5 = 0.0047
